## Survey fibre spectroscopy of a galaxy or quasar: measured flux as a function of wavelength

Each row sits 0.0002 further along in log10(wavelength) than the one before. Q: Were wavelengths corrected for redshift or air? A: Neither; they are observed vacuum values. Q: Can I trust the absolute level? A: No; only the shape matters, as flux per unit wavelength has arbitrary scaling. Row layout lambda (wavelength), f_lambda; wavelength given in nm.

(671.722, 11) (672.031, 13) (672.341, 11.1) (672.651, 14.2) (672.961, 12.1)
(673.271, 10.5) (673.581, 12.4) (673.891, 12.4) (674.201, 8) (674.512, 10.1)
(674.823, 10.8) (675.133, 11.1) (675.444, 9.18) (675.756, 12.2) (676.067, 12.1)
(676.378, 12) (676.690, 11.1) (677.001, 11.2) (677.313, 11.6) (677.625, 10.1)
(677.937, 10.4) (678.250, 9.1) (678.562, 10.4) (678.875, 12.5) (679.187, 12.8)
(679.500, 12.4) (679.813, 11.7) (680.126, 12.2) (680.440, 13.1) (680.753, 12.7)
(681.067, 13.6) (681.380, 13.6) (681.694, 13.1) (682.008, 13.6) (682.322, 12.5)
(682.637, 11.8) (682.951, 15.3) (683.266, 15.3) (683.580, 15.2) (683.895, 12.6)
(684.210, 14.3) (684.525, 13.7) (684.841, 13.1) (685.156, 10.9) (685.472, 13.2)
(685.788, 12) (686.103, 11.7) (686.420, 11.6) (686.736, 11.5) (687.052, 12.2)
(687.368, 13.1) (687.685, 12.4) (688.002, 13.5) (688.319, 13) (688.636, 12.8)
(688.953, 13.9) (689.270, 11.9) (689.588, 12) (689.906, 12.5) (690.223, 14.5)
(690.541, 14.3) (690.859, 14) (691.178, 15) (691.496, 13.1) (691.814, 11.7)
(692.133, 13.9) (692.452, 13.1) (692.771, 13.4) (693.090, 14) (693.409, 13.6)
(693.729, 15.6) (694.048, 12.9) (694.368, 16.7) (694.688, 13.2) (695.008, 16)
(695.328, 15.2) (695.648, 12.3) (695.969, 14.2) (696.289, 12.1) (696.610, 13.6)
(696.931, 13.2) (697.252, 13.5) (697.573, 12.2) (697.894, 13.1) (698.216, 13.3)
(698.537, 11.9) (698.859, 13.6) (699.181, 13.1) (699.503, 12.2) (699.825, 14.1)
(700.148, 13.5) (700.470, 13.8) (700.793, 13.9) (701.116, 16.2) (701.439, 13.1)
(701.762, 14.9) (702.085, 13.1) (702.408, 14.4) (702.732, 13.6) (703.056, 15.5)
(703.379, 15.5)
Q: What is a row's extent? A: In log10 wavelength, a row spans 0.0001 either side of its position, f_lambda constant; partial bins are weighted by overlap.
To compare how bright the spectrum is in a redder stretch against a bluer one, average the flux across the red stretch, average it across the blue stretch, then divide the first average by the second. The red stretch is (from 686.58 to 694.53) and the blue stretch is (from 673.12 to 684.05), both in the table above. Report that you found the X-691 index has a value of 1.12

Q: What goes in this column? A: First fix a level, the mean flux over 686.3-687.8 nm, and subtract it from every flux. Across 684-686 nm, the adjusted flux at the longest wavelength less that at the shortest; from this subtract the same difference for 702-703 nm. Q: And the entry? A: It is -3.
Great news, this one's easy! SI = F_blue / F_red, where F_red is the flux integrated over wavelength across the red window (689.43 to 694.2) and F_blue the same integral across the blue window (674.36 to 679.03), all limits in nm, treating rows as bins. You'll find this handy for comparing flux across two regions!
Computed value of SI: 0.79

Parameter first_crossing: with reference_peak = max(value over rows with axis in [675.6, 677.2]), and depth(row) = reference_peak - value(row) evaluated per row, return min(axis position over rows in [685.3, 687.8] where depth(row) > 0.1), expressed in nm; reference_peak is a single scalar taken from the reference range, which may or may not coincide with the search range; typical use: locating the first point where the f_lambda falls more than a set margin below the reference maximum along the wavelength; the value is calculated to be 685.788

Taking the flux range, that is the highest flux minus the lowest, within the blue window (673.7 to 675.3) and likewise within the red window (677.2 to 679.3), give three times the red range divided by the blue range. 2.5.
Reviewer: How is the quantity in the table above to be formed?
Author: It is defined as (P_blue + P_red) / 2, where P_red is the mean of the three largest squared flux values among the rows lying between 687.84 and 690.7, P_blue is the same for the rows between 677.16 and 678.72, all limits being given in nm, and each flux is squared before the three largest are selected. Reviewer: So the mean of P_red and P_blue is 160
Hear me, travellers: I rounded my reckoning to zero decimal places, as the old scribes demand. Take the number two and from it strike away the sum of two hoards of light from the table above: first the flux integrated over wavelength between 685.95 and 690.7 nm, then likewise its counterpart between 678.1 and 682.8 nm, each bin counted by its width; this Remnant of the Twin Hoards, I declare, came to -117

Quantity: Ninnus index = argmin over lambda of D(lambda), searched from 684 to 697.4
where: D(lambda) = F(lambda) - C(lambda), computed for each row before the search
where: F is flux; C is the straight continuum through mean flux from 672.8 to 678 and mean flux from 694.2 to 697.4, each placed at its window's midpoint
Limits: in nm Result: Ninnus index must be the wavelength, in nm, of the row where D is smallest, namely 696.289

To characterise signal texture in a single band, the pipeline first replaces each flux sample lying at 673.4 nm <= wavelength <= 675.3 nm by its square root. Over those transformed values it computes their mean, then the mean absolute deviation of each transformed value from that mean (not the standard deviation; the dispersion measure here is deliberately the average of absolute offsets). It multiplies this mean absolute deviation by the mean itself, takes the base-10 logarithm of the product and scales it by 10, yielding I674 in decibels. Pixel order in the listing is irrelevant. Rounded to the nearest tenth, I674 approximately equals -2.2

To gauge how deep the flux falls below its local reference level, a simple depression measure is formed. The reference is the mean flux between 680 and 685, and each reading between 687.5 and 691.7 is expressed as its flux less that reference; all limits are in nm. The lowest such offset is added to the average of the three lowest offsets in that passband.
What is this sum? -3.0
